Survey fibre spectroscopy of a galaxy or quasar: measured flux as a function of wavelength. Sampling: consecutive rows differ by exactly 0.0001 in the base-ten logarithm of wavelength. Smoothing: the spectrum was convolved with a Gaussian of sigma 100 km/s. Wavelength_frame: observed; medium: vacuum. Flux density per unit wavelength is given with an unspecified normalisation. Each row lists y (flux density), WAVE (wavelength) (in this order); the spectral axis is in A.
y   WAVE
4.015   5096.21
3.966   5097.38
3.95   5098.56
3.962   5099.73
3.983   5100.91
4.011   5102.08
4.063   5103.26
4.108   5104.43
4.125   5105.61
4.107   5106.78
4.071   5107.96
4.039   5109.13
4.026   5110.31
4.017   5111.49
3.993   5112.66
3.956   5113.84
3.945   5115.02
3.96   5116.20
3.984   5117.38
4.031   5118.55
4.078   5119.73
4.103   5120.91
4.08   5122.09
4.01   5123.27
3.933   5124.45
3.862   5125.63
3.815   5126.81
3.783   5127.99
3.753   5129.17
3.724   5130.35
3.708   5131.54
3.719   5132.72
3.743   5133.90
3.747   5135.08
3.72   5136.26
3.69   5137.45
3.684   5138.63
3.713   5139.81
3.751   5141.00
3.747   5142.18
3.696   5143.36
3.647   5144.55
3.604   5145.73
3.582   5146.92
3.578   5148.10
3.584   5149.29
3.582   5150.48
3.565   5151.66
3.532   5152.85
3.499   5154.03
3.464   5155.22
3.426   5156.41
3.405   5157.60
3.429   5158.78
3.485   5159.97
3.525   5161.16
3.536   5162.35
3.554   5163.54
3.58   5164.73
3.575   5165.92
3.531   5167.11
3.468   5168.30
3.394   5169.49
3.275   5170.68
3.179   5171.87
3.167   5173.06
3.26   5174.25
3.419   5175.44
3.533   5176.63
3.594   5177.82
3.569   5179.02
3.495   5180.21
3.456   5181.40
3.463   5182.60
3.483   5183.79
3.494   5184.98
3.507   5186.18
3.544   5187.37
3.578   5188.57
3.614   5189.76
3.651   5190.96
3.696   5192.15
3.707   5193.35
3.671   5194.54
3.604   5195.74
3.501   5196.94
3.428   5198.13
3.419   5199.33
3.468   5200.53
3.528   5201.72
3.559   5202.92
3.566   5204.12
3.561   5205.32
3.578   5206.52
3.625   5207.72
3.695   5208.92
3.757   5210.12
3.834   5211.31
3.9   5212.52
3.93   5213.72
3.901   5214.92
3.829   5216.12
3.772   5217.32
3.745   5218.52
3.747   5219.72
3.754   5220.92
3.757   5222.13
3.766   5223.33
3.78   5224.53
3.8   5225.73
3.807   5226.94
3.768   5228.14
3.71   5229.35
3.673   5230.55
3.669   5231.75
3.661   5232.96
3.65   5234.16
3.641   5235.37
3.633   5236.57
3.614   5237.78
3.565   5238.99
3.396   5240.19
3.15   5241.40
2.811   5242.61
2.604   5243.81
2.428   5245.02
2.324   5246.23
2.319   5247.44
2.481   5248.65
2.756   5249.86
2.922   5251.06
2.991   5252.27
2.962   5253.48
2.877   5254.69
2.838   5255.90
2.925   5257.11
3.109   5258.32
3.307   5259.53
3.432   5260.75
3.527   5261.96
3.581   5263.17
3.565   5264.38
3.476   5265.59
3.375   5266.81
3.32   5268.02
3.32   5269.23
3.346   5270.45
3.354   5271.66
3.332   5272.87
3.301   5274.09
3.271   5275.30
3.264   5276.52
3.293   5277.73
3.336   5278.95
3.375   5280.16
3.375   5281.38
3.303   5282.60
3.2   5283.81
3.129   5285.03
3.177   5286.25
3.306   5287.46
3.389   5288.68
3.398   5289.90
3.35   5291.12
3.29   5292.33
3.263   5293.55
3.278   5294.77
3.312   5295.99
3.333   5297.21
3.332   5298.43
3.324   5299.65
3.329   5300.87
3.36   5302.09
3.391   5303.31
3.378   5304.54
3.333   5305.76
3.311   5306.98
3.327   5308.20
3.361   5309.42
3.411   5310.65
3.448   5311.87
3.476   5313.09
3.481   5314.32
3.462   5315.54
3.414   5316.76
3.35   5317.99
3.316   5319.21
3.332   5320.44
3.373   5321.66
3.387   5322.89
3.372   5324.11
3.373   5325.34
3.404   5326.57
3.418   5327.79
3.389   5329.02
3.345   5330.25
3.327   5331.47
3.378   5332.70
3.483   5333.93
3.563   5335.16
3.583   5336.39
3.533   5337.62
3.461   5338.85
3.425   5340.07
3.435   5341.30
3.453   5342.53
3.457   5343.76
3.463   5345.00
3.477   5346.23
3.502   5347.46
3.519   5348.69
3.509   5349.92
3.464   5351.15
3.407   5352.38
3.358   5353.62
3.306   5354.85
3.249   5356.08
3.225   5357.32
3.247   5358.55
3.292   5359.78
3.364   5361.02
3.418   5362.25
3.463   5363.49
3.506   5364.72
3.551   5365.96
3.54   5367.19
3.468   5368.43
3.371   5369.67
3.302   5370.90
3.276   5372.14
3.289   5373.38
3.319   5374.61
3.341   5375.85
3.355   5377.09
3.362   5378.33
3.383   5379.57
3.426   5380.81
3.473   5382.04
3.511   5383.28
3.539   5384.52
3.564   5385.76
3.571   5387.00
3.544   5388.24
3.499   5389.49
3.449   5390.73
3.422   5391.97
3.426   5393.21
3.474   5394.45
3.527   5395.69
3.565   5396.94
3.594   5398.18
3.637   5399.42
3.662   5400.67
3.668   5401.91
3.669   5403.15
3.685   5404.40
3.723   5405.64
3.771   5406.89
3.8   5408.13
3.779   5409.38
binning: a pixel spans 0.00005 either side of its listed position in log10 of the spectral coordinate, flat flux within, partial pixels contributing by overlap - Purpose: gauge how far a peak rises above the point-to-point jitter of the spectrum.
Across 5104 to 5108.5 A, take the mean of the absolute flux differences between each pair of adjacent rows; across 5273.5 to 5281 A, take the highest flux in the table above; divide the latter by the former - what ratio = 143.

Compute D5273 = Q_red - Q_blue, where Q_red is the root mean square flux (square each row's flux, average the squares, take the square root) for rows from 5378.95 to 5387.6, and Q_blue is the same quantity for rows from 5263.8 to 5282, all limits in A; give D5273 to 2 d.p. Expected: 0.14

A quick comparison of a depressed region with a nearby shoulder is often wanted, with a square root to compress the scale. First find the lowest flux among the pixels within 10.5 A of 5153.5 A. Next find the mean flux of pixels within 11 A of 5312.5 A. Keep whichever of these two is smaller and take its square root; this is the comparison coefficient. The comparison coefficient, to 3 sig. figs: 1.84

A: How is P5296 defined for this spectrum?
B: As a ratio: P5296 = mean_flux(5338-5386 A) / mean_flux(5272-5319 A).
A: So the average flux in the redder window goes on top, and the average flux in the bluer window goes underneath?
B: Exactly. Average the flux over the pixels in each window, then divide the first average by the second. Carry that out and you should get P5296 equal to 1.02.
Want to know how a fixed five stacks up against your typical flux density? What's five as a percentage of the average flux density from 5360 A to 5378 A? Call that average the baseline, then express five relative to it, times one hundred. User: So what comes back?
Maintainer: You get 147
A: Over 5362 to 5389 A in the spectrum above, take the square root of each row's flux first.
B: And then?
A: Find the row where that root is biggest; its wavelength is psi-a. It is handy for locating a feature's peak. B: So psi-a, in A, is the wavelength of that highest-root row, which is 5387.00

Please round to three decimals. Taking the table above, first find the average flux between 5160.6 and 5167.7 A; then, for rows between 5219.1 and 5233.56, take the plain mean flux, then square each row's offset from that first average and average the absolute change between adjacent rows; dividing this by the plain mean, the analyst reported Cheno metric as 0.002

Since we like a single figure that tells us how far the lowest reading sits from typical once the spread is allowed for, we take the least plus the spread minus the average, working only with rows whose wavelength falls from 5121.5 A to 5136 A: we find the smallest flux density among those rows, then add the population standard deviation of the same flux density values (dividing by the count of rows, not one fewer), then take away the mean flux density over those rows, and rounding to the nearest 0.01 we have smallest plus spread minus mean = 0.00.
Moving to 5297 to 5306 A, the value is 0.00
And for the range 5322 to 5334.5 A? -0.02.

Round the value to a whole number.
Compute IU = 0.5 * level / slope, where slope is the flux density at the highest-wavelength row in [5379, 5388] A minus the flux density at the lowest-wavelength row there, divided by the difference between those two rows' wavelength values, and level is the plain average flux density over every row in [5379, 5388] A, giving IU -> 69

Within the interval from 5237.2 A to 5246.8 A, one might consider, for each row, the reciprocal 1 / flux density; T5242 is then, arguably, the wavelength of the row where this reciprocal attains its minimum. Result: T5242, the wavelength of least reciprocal 5237.78 A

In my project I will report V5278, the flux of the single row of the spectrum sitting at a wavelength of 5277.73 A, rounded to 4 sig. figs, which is 3.293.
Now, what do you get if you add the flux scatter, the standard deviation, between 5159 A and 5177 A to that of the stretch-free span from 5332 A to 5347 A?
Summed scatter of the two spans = 0.20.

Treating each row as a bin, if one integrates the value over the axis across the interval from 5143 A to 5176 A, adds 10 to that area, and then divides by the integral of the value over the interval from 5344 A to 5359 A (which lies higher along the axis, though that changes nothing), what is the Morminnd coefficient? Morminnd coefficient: 2.5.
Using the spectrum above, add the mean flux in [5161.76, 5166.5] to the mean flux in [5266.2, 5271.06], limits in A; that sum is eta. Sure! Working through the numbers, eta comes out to 6.90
